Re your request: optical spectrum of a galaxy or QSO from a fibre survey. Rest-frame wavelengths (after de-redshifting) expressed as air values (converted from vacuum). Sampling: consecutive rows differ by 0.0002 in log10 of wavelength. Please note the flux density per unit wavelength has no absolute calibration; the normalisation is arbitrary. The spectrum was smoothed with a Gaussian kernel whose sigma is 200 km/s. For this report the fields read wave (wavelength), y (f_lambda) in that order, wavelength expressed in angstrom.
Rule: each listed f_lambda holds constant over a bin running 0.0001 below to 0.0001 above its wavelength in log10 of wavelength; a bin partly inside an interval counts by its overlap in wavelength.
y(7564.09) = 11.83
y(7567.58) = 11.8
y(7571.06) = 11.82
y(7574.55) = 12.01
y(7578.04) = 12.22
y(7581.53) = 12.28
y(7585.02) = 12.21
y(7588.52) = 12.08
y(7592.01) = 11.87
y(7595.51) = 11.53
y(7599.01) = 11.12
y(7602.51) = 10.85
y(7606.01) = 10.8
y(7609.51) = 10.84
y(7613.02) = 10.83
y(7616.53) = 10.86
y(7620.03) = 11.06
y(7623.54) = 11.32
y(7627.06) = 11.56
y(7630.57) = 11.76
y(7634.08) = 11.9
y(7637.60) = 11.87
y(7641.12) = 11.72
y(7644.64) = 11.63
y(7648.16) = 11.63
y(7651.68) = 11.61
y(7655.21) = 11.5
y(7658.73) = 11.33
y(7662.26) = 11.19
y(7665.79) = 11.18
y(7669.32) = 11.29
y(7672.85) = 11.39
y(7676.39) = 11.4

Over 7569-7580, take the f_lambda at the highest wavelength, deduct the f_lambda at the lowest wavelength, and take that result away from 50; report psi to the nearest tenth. 49.6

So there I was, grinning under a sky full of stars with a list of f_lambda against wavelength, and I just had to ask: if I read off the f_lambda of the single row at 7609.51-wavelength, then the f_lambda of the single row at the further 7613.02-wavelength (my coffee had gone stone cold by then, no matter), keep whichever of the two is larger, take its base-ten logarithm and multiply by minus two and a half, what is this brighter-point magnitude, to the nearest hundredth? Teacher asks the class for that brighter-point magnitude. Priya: -2.59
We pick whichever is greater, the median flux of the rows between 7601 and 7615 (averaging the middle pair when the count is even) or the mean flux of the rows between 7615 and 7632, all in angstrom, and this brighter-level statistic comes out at 11.3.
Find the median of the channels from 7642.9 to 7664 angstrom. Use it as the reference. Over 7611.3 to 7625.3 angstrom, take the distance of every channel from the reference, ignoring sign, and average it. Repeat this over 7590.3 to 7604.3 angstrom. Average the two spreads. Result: 0.45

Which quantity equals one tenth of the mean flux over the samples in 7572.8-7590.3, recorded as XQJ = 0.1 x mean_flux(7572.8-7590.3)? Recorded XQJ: 1.22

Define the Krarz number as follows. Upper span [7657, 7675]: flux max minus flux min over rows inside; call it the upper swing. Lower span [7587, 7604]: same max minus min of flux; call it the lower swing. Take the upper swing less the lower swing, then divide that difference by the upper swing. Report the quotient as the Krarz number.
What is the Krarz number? -4.9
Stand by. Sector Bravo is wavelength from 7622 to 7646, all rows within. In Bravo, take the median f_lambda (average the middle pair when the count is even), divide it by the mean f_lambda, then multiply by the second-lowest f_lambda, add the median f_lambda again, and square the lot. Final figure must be 544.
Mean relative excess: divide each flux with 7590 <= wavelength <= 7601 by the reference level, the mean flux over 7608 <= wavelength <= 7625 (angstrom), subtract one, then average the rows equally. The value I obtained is 0.05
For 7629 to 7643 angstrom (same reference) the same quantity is 0.08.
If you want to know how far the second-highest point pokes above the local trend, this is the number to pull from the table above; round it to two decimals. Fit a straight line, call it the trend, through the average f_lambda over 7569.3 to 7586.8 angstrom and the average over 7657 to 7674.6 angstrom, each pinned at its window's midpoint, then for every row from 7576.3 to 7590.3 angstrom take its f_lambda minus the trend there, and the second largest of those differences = 0.17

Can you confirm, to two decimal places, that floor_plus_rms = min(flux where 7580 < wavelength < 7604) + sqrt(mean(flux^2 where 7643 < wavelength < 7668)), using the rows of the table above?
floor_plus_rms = 22.29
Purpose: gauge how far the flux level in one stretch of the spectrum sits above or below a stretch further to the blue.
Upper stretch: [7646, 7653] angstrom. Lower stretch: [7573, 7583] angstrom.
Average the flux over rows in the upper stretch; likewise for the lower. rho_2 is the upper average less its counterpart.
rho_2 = -0.5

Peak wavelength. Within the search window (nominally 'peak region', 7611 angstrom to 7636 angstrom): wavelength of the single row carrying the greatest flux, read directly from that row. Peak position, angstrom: 7634.08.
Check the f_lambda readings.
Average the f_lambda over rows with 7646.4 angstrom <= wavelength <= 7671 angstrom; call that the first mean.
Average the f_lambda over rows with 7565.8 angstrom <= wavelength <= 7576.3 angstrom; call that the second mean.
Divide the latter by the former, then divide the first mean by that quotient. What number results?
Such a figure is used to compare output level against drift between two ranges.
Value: 10.9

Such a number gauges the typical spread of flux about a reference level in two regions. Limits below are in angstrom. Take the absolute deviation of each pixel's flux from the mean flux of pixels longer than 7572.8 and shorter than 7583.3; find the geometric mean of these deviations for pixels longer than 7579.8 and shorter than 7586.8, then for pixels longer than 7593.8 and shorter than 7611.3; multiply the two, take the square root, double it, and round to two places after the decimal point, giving 0.54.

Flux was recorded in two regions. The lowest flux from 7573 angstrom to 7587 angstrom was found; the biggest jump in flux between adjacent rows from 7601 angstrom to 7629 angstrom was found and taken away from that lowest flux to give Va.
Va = 11.75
